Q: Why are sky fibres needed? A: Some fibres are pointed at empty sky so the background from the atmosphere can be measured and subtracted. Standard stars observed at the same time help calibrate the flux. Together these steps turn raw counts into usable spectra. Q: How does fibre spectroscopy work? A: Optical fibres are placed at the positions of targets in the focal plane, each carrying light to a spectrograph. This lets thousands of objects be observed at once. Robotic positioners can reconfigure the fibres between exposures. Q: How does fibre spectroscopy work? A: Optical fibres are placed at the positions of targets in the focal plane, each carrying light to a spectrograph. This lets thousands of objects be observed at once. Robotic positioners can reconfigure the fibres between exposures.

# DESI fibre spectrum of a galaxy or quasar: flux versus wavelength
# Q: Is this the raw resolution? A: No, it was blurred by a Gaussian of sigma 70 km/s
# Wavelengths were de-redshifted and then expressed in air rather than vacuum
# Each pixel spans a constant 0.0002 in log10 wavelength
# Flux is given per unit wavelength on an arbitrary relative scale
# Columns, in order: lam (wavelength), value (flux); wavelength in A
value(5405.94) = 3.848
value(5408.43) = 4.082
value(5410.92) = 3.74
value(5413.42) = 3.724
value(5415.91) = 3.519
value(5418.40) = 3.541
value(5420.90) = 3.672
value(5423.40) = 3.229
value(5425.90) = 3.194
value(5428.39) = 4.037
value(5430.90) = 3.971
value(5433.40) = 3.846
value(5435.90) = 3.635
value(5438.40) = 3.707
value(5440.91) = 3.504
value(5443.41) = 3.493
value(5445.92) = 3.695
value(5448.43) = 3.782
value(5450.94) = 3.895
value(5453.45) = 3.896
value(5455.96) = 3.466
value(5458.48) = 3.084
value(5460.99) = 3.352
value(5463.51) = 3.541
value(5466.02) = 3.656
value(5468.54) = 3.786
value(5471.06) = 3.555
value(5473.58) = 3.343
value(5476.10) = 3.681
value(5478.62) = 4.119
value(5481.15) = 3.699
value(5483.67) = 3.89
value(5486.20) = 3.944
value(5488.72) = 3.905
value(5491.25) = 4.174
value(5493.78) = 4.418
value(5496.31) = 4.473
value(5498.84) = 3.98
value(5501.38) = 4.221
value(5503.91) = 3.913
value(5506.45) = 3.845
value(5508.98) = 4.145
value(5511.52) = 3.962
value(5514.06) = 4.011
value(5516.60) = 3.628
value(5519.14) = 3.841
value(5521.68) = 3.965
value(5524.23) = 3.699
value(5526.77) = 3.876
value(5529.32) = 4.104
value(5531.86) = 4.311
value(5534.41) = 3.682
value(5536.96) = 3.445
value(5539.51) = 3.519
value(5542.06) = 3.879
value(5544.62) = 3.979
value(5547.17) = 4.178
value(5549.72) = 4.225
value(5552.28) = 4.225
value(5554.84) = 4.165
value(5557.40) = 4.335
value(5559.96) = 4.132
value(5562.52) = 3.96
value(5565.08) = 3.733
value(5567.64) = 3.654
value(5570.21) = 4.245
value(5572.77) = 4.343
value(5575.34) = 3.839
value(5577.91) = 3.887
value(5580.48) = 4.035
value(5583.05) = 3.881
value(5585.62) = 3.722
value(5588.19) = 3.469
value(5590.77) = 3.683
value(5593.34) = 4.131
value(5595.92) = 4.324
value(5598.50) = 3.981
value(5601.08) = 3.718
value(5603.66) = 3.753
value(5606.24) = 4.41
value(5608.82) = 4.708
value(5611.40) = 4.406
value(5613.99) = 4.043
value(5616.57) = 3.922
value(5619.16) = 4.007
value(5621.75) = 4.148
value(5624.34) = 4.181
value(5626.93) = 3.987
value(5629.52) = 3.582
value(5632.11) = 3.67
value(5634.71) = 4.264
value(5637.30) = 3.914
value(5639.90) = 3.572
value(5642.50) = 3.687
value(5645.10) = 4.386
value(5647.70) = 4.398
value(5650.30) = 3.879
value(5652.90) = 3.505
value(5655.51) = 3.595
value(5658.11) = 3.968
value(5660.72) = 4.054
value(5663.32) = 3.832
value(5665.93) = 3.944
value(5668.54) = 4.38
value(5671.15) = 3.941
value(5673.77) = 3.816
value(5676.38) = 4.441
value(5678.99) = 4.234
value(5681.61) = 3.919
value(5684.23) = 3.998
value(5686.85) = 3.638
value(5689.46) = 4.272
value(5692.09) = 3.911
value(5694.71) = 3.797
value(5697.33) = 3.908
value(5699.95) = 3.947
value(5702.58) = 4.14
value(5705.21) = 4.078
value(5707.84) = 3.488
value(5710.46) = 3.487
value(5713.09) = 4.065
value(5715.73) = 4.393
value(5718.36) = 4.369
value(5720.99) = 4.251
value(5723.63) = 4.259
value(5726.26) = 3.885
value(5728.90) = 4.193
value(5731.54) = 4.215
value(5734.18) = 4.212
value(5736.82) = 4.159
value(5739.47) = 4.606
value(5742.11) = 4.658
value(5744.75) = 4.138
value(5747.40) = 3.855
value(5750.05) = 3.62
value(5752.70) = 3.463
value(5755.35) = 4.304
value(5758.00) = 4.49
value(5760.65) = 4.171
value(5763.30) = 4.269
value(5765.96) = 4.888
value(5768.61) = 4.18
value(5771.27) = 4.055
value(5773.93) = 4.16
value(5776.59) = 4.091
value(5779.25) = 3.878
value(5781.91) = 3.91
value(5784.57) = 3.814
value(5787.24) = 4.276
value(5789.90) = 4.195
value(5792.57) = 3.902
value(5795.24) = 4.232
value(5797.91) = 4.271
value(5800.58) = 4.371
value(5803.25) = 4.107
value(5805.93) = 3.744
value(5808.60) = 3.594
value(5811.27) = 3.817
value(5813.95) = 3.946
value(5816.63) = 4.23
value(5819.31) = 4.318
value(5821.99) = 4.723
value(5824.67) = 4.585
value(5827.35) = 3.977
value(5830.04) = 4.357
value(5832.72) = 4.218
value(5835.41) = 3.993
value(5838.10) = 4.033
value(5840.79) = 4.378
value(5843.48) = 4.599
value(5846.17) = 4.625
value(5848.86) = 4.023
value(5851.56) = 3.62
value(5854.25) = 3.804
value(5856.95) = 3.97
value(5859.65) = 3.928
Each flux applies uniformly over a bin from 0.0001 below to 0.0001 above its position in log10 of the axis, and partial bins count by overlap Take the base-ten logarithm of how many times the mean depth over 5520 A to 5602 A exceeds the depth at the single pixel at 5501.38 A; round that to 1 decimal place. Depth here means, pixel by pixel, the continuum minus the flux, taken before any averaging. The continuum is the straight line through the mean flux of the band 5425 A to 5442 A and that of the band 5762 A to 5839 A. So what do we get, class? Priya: -0.7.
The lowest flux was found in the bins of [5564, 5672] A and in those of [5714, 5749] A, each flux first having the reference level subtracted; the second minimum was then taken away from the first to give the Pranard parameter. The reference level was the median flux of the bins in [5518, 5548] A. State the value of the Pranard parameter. -0.39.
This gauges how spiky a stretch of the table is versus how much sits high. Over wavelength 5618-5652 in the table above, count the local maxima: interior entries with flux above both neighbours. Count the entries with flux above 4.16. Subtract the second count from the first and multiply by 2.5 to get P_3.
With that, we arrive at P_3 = -2.5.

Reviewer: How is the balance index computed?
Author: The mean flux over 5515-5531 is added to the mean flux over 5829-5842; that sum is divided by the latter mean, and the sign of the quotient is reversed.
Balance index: -1.92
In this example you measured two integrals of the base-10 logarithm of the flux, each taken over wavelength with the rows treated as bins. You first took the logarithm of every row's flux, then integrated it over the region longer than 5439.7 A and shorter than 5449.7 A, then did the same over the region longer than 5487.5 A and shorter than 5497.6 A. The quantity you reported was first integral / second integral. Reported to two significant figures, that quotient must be 0.88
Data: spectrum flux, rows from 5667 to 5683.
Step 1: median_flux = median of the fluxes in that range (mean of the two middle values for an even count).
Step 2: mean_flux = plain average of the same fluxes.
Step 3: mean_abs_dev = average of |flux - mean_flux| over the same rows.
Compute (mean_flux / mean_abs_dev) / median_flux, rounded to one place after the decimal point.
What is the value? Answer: 4.4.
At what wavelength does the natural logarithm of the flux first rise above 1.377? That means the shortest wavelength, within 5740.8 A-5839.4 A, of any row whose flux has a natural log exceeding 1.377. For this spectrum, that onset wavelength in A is 5742.11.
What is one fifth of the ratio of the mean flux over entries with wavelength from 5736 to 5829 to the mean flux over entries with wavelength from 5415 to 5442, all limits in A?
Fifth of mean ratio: 0.229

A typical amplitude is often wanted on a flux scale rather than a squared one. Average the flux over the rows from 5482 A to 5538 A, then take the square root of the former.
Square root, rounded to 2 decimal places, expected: 1.99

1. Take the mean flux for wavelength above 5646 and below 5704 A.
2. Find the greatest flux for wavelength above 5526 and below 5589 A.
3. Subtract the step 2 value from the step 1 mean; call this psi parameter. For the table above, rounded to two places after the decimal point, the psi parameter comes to -0.36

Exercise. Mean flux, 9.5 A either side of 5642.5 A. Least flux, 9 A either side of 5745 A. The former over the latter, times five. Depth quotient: 5.8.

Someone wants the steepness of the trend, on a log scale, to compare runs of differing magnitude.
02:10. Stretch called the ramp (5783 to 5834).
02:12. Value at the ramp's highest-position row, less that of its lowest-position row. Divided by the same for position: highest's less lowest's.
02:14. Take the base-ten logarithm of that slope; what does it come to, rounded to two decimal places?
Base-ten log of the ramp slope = -2.08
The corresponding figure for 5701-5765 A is -2.67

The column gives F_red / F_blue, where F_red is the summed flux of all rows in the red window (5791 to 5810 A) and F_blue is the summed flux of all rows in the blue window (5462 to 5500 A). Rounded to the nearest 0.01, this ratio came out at 0.49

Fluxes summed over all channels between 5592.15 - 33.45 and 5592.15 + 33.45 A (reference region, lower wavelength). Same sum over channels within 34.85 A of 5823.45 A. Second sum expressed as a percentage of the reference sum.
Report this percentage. 103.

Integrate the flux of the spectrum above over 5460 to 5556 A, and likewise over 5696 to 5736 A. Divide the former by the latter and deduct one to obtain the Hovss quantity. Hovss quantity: 1.3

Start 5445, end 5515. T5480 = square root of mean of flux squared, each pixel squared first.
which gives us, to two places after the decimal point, 3.85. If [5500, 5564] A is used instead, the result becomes 3.98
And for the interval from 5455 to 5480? 3.57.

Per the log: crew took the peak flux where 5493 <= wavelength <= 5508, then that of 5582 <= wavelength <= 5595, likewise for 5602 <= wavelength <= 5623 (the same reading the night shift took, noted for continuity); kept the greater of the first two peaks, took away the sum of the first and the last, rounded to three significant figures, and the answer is -4.71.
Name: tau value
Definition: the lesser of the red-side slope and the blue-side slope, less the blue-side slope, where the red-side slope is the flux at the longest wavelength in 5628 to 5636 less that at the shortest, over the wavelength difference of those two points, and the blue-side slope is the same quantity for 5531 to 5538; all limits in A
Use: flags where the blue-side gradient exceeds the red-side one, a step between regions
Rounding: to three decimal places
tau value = 0.000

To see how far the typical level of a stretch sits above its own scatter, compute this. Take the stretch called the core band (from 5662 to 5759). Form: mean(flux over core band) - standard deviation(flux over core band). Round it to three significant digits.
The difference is 3.76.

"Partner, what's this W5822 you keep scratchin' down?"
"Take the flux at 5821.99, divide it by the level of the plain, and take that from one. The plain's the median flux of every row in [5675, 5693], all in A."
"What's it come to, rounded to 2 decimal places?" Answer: -0.18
